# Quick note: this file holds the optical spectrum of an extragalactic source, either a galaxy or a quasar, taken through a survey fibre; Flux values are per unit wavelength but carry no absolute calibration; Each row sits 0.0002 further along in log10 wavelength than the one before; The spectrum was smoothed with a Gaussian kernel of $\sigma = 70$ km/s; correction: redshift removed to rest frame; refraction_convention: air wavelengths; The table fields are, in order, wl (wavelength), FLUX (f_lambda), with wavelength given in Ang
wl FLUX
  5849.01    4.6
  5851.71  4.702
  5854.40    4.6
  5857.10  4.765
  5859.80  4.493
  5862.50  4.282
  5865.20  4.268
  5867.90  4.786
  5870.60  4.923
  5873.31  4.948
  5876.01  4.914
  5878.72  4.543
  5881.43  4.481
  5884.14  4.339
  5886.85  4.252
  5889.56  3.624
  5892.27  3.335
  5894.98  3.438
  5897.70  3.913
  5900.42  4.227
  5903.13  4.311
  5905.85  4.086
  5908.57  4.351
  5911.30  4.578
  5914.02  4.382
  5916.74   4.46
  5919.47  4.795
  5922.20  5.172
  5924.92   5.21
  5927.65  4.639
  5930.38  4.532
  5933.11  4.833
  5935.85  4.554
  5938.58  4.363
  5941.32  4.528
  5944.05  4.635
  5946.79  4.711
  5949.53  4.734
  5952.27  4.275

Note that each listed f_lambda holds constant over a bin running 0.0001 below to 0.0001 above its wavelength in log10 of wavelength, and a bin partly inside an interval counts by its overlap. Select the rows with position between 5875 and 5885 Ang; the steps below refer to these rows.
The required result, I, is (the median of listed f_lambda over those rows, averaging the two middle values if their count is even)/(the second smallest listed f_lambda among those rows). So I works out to 1.01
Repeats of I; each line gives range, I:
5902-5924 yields 1.03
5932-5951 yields 1.02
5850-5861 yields 1.01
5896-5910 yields 1.03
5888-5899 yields 1.03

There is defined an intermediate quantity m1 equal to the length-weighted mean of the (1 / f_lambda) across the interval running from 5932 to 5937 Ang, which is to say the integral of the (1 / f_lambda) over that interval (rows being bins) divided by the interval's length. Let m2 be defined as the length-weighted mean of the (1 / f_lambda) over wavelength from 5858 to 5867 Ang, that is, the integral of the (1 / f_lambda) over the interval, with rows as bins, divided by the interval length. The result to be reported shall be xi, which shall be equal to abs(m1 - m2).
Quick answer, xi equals 0.015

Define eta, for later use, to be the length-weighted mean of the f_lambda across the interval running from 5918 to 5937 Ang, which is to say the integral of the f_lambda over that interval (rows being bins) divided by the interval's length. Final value 4.82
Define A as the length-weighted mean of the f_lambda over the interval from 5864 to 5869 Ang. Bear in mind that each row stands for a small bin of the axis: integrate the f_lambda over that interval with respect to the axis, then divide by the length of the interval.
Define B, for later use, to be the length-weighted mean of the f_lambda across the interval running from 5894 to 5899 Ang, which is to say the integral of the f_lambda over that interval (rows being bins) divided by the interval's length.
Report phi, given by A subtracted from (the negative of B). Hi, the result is -8.2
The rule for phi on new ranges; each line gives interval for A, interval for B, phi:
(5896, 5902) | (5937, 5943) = -8.5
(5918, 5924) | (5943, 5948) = -9.7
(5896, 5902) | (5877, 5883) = -8.6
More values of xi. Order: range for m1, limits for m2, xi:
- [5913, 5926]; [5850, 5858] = 0.004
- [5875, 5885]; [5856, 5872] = 0.000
